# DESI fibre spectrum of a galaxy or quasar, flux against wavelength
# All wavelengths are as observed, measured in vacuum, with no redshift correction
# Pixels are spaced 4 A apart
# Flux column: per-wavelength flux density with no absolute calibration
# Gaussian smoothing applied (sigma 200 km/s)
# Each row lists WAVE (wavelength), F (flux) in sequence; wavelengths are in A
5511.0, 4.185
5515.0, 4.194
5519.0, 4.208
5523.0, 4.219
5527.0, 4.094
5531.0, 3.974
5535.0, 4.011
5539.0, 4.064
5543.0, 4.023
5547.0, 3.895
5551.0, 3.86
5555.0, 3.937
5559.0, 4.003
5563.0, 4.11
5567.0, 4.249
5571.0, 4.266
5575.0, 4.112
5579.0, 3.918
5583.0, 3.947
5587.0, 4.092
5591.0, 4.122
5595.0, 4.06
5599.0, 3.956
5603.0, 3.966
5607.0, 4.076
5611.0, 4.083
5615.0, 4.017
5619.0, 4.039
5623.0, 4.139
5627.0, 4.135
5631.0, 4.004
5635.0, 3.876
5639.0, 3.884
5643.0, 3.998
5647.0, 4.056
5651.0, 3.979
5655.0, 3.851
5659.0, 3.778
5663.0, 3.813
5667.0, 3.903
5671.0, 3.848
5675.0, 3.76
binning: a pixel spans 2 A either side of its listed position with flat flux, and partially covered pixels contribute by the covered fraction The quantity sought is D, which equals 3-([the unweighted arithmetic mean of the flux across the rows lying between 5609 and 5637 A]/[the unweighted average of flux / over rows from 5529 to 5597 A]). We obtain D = 2.00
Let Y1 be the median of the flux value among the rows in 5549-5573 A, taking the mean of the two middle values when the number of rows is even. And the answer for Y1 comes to 4.06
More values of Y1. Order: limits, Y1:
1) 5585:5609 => 4.07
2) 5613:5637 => 4.03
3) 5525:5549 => 4.02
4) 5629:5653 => 3.99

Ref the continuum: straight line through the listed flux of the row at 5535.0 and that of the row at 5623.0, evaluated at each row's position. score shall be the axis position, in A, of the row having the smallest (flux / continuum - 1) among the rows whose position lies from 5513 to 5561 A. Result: 5551.0 A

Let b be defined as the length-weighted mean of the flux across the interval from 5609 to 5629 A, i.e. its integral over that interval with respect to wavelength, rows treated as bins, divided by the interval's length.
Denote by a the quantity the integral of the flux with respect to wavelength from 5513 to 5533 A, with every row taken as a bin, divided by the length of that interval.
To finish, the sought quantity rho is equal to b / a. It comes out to 0.99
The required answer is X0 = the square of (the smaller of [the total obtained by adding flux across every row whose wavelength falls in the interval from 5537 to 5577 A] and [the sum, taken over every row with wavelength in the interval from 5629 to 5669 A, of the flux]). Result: 1532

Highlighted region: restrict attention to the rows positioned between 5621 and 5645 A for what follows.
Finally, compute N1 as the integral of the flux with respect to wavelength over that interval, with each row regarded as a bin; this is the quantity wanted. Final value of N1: 96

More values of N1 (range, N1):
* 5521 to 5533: 49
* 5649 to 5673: 93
